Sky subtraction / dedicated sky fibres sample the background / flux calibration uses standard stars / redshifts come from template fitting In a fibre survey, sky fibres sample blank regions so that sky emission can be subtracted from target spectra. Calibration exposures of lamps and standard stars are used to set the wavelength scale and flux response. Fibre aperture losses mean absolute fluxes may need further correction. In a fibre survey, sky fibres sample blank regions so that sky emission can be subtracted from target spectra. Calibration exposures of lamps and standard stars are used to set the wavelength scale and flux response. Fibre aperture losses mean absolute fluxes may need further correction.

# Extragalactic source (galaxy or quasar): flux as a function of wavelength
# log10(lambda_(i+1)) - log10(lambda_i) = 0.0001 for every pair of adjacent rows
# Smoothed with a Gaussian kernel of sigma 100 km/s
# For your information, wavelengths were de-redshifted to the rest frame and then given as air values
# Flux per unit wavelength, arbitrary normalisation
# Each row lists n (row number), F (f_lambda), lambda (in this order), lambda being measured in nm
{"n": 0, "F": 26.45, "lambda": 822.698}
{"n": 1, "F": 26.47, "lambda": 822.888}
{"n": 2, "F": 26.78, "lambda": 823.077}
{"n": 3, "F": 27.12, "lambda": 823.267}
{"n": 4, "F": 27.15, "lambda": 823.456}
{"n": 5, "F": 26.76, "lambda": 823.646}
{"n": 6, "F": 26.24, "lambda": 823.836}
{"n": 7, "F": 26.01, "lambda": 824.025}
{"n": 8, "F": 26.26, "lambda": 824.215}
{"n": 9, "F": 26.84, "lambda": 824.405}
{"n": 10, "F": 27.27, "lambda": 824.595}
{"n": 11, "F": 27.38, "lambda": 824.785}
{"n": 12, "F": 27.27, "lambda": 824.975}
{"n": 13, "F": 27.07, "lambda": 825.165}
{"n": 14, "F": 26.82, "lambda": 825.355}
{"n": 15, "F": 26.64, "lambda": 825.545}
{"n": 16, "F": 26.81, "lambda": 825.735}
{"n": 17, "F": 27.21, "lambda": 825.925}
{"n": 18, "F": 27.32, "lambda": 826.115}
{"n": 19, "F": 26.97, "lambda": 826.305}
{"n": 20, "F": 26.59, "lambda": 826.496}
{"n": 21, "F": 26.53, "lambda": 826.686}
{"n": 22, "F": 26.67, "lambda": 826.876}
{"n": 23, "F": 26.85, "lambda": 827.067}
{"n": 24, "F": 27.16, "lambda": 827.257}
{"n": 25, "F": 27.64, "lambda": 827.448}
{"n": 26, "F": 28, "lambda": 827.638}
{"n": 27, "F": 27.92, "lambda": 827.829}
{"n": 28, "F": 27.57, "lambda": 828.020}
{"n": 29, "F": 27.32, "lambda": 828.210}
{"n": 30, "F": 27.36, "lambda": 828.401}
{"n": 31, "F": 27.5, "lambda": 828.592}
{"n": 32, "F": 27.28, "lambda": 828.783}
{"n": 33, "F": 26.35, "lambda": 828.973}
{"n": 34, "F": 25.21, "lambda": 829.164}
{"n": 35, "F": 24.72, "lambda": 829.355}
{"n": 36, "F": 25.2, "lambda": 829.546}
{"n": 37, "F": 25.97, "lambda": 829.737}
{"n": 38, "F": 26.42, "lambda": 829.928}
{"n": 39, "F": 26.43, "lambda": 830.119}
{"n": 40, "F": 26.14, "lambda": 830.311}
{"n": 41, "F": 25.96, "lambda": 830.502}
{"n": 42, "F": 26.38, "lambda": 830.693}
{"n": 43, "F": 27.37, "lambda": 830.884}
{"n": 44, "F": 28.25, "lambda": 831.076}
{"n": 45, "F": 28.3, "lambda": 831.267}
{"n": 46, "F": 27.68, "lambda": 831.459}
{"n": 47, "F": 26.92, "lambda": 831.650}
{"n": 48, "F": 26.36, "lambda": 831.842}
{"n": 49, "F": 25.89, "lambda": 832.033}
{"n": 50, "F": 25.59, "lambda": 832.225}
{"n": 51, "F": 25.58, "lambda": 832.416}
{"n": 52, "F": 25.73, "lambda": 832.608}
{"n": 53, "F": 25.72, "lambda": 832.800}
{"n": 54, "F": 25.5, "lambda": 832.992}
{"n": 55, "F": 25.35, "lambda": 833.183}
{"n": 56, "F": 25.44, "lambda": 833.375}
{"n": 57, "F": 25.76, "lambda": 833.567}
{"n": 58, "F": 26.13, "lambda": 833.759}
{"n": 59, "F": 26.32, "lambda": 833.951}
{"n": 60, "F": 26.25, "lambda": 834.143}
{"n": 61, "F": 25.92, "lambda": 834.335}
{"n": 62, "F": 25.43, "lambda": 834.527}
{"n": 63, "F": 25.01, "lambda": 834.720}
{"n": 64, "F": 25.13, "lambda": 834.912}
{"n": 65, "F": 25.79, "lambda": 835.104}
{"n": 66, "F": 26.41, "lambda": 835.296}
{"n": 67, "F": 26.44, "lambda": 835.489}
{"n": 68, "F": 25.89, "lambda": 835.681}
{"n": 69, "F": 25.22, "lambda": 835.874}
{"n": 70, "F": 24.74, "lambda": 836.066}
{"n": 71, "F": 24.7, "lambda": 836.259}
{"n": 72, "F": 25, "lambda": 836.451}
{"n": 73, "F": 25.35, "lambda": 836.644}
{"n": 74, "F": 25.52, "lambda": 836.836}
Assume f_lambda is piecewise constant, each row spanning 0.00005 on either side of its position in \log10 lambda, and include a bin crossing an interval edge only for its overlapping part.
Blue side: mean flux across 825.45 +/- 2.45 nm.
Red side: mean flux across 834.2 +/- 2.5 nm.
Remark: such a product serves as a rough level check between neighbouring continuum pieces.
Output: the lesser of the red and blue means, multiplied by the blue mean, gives 692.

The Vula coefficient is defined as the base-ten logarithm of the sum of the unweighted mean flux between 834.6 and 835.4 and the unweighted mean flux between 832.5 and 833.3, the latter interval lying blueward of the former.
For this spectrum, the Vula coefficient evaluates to 1.71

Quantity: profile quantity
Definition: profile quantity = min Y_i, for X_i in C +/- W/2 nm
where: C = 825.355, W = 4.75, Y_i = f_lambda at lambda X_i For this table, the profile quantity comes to 26.01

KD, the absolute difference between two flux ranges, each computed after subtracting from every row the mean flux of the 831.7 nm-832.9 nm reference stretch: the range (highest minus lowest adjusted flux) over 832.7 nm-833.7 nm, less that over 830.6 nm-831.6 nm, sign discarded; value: 1.5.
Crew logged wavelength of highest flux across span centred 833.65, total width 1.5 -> 833.951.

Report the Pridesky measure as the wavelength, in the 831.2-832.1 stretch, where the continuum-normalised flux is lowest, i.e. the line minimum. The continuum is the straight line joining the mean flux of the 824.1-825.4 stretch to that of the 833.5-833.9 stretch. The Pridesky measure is 832.033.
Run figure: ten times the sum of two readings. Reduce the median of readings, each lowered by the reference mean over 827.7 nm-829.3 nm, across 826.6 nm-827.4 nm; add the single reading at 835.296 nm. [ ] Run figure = 261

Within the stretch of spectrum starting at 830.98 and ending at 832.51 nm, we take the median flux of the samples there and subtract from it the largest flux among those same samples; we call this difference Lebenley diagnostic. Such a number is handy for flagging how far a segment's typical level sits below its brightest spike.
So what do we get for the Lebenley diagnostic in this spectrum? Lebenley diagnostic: -1.7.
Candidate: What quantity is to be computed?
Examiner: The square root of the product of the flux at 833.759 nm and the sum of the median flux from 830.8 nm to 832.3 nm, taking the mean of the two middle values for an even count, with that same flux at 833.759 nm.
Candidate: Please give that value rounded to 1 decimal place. 37.3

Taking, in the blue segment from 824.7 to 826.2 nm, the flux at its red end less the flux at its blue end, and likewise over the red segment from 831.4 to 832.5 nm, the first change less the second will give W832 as 2.0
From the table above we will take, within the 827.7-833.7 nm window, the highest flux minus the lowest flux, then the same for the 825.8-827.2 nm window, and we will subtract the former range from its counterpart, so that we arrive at -2.8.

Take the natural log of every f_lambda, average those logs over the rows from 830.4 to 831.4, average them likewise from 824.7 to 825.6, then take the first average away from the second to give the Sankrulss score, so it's -0.01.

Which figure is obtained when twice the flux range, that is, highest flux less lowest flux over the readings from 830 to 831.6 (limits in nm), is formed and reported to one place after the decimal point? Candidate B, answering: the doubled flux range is 4.7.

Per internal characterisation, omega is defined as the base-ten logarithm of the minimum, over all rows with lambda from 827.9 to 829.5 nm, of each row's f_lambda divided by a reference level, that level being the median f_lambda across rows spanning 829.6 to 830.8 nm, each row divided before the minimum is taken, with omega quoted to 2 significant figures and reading -0.026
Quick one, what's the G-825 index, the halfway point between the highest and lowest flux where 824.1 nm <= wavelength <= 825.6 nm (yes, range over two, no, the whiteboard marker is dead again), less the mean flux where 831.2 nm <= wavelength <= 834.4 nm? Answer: 0.7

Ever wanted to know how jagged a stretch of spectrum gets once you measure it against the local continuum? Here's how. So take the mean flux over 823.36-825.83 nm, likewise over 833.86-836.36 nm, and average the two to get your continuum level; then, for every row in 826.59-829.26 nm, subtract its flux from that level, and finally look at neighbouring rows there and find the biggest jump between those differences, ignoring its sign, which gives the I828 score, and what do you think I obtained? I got 1.1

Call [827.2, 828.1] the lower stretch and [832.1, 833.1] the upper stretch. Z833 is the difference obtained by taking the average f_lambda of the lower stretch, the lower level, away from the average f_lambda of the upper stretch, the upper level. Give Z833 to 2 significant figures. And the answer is -2.0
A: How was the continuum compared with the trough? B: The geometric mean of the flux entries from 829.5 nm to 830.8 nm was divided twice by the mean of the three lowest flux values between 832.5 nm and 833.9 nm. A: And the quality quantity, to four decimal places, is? 0.0403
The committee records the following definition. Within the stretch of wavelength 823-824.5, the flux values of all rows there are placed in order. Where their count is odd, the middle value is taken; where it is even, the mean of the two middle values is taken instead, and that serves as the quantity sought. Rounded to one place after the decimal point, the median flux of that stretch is 26.8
